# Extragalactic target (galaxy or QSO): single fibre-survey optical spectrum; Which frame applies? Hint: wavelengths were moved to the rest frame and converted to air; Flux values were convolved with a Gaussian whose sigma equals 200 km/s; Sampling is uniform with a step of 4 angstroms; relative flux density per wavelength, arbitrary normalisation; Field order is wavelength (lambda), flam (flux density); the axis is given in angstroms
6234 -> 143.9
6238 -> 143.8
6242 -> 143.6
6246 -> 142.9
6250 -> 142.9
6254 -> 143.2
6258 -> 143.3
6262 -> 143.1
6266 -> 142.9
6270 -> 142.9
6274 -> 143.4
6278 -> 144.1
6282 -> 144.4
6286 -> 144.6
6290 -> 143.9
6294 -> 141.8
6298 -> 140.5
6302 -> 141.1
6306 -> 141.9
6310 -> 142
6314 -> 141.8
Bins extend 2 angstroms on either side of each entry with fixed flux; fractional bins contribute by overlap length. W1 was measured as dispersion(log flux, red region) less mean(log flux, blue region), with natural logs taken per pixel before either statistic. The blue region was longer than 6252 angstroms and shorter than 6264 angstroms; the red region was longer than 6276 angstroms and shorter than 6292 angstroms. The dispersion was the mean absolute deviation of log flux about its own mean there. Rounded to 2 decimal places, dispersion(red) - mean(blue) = -4.96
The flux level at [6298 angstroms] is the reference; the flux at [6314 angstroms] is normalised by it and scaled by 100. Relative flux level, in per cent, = 100.9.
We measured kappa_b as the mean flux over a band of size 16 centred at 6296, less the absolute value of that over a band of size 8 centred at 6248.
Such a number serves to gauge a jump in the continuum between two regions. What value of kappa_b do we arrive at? -1.1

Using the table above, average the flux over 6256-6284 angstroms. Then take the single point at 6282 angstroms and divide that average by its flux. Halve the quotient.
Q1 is 0.497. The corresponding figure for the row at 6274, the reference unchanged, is 0.500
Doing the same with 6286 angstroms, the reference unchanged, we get 0.496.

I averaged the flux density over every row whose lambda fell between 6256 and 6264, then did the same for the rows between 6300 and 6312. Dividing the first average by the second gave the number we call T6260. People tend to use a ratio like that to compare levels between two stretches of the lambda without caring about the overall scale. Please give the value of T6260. 1.01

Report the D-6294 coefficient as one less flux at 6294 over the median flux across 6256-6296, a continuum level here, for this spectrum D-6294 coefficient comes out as 0.011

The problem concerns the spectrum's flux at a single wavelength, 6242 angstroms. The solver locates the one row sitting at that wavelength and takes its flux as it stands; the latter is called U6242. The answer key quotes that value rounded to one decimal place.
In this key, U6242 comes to 143.6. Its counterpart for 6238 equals 143.8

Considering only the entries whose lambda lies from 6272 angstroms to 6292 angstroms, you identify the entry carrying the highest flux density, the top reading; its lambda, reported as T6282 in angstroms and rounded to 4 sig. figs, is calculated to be 6286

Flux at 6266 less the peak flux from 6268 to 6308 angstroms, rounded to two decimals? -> -1.70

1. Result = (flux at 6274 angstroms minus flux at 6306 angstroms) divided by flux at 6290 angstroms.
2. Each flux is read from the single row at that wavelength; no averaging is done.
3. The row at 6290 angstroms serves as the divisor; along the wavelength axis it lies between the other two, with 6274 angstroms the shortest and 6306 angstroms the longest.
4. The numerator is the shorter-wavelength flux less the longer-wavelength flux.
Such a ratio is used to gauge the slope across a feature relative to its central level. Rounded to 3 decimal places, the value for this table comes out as 0.010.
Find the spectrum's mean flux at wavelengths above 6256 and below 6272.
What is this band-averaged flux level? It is 143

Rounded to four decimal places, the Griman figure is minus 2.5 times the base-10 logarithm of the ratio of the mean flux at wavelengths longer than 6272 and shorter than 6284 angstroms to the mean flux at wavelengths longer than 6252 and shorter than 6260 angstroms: -0.0054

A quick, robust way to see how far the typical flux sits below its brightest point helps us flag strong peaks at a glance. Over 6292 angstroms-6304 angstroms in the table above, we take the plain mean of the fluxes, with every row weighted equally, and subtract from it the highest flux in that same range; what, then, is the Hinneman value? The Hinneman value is -0.67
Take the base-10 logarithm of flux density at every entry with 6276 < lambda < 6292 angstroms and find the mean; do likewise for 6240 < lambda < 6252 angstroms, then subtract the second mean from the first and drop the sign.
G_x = 0.0034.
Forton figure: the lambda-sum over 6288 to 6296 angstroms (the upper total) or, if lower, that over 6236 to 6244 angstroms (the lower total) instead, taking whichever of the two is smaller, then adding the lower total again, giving 573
